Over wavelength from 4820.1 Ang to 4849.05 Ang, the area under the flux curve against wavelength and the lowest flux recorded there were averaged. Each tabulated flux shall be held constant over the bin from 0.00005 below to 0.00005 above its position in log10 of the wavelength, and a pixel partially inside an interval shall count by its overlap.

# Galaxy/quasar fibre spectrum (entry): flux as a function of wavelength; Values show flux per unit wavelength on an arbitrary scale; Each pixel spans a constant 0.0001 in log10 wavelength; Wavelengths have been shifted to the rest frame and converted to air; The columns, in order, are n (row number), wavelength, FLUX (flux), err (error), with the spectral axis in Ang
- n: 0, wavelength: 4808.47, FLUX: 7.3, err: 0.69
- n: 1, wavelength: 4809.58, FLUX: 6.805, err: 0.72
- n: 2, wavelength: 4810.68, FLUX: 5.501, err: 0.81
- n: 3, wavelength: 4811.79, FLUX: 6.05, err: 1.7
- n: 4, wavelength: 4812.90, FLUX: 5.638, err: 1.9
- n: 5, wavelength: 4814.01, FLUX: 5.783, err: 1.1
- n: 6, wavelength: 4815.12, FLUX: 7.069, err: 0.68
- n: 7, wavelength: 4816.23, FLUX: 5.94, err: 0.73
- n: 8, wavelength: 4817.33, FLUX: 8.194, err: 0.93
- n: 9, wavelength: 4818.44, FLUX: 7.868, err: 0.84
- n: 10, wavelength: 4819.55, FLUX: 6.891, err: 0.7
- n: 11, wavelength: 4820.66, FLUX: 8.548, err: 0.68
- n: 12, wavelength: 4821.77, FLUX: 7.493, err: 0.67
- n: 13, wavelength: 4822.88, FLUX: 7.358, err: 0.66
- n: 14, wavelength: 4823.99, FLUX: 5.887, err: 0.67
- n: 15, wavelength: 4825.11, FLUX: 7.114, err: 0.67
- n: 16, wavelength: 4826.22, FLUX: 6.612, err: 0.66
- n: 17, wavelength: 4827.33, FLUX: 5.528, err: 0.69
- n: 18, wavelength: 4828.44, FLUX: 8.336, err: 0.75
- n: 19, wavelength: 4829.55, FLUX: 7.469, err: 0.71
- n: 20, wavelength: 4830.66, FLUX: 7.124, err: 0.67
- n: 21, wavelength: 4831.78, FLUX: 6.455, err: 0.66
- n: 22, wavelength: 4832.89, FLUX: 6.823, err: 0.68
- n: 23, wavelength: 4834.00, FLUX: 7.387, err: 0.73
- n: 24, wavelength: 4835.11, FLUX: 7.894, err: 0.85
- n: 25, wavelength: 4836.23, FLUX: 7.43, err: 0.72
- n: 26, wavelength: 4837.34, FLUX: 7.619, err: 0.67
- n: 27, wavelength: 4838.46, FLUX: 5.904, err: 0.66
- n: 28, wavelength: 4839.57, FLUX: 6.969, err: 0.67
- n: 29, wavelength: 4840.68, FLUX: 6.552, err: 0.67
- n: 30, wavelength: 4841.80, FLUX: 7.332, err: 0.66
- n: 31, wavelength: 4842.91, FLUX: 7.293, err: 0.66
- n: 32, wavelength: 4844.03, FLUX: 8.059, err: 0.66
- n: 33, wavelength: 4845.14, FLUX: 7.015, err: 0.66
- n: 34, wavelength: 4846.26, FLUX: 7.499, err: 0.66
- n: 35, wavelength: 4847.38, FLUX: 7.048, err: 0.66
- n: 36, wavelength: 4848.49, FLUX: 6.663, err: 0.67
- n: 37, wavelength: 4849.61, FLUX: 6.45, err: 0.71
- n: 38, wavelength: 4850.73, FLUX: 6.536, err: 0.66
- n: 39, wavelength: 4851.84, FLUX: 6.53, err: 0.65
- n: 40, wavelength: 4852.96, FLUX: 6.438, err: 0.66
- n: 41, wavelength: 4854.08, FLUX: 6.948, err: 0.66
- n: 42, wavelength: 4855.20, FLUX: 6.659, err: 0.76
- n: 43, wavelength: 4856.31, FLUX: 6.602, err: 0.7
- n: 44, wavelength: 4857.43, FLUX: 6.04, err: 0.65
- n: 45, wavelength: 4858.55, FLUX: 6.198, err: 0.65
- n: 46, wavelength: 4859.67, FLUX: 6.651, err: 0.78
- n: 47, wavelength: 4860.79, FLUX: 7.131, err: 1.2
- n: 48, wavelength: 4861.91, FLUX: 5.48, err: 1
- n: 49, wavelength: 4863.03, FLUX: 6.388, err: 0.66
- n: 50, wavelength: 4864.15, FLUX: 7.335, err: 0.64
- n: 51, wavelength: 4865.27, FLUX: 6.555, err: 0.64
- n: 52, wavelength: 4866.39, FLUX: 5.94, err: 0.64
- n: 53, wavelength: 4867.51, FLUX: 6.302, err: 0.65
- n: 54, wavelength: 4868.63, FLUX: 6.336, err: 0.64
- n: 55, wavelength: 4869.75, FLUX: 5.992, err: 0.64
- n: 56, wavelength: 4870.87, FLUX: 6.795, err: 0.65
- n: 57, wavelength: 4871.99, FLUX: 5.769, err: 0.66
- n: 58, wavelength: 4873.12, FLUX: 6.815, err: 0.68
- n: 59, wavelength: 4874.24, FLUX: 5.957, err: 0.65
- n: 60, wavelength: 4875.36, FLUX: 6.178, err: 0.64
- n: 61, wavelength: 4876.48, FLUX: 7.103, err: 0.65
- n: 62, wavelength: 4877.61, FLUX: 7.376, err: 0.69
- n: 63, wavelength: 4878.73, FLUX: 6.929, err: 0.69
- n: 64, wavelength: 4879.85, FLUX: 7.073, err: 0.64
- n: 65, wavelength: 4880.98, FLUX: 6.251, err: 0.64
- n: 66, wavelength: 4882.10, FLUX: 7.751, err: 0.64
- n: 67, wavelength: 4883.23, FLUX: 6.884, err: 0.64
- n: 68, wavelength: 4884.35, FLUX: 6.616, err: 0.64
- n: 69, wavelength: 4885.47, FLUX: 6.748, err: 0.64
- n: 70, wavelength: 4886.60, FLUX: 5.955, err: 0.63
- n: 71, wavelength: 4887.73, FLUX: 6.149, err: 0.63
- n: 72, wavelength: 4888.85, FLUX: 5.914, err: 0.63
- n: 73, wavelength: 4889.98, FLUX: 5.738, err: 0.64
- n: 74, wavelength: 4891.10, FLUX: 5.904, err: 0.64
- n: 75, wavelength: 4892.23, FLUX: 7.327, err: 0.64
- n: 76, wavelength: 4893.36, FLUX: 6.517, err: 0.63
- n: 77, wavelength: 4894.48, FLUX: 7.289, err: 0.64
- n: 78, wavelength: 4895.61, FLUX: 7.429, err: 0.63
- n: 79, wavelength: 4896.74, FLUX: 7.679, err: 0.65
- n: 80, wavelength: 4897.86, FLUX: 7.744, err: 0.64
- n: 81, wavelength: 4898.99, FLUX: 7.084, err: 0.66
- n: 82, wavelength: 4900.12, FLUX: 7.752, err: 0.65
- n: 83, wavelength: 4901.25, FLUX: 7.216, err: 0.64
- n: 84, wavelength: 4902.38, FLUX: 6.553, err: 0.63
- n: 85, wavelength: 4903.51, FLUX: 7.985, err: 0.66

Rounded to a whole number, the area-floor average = 106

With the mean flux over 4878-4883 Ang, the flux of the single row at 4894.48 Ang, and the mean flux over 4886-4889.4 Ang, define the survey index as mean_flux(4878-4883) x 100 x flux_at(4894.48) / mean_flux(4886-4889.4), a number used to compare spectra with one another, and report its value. 850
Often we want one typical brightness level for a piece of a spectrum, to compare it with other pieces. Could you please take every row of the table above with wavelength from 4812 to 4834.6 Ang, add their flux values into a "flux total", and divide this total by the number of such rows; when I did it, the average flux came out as 7.0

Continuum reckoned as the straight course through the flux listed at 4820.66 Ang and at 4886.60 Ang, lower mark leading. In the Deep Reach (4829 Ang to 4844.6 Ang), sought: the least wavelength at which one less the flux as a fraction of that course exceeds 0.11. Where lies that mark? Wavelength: 4830.66 Ang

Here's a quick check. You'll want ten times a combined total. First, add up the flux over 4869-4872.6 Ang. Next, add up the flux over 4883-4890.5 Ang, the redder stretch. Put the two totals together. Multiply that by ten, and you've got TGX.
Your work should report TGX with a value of 626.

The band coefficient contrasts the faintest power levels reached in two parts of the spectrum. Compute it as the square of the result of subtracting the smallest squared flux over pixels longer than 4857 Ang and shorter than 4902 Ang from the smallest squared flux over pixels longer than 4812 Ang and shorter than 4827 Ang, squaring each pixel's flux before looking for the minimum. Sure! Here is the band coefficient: 3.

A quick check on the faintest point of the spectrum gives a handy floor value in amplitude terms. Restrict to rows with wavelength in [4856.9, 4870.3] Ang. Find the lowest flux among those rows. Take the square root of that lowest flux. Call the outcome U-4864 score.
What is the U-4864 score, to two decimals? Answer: 2.34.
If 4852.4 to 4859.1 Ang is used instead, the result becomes 2.46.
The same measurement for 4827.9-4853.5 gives 2.43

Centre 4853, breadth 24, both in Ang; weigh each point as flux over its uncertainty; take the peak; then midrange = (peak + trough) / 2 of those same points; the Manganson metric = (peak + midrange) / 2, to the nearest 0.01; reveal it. 10.53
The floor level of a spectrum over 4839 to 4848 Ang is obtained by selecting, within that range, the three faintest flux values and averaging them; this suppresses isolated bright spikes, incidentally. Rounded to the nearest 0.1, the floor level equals 6.8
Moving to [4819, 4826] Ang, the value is 6.6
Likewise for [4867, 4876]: 5.9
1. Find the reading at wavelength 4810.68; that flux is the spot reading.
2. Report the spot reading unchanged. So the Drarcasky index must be 5.501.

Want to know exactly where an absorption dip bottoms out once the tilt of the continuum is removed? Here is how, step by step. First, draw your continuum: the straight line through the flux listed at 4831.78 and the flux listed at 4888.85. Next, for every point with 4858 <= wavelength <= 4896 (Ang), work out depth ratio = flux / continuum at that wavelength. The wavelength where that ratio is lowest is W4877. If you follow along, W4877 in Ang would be 4861.91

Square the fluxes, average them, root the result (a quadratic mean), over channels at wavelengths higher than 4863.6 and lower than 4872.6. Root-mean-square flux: 6.40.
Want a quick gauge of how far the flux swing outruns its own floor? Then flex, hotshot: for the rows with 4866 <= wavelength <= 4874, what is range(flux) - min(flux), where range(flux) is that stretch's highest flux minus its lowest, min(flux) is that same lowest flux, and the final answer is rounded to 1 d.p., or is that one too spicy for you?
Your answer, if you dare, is -4.7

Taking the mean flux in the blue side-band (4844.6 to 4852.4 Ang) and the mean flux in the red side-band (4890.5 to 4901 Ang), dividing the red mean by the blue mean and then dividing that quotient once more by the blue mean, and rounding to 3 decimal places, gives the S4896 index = 0.155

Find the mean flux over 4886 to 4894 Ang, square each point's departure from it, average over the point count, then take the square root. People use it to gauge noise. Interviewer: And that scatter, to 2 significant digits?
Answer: 0.51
